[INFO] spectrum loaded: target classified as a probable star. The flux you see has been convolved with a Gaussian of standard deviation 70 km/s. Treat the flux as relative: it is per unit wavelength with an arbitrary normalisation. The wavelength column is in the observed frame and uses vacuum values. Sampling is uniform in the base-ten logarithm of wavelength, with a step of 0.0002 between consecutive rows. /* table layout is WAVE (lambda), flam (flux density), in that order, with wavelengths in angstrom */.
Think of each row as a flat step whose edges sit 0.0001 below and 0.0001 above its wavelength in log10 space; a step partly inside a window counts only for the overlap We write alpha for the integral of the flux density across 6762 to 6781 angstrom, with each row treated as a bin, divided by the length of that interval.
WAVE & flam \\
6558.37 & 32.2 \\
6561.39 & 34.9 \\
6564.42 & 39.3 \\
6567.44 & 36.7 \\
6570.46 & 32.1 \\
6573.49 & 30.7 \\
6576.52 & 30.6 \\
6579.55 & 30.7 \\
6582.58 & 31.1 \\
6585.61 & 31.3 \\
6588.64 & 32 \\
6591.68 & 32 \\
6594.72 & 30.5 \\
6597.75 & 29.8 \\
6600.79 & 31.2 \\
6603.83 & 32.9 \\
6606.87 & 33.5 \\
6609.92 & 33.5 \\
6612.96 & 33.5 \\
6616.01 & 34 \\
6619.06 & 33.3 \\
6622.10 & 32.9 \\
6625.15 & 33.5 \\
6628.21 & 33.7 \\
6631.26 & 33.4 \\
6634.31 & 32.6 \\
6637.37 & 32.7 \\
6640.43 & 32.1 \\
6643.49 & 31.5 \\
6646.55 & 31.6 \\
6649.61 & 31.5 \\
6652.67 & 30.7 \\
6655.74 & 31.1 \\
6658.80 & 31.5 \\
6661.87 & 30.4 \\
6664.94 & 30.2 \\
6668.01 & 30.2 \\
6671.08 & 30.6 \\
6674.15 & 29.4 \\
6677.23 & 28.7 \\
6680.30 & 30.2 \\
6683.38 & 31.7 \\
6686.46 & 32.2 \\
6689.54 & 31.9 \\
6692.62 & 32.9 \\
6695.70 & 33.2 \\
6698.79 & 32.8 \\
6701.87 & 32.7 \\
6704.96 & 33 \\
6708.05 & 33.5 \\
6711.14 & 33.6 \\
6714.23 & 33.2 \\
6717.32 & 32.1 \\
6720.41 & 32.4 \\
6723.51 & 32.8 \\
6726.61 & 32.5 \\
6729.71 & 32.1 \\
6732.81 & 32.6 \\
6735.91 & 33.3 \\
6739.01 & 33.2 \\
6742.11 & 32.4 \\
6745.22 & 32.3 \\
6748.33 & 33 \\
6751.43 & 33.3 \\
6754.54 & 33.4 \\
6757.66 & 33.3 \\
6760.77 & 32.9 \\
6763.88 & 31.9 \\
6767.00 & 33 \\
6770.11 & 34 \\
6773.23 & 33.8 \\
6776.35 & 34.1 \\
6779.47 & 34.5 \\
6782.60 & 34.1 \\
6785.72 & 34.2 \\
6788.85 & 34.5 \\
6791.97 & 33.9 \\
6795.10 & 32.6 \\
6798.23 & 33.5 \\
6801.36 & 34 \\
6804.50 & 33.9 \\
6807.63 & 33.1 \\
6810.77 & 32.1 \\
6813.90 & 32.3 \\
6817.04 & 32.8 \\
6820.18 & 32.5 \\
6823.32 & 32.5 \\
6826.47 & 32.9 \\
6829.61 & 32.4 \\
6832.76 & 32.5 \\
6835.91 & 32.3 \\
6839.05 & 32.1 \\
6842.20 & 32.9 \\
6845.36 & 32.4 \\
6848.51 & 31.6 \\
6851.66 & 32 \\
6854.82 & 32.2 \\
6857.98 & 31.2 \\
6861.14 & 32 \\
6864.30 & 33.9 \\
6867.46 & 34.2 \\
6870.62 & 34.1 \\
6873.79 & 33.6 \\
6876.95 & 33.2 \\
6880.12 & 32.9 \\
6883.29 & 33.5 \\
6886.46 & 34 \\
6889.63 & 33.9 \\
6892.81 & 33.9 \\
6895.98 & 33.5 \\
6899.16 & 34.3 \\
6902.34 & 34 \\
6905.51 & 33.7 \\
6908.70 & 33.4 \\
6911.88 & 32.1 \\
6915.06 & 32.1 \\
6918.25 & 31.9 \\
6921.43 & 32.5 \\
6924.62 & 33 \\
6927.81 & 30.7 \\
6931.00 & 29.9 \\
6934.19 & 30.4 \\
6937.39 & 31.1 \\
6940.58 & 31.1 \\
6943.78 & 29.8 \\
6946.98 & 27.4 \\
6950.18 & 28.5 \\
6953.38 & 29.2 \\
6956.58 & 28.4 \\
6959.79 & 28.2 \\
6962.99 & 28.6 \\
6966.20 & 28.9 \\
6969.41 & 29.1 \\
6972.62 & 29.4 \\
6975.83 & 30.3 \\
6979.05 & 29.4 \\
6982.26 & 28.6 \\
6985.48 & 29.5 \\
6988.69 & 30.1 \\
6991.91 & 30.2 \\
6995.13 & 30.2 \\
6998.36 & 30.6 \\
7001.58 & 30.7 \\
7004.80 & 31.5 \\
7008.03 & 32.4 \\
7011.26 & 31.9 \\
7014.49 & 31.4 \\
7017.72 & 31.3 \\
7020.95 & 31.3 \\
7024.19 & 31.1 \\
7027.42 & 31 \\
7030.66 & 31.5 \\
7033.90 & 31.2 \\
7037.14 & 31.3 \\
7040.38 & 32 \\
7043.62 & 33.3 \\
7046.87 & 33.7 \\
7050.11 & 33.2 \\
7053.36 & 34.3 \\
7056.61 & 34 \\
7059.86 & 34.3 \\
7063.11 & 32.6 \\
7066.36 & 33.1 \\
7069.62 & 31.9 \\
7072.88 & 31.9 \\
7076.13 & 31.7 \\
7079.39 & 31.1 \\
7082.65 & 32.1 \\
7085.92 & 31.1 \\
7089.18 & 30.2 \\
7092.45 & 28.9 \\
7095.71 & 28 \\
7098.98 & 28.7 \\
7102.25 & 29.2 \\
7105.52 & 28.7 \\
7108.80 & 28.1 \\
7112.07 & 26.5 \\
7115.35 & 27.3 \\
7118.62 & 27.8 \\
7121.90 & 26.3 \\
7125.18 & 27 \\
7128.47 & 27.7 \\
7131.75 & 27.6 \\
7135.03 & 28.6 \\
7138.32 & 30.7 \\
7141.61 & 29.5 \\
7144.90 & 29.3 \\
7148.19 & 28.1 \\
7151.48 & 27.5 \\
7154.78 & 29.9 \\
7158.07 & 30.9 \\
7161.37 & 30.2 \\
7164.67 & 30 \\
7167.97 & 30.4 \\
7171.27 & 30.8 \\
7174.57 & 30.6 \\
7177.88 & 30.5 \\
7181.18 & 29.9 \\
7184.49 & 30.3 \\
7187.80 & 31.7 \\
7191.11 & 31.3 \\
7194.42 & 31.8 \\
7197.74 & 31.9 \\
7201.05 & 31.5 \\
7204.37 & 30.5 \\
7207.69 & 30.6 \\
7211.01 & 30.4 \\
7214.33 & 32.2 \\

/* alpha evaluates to 33.5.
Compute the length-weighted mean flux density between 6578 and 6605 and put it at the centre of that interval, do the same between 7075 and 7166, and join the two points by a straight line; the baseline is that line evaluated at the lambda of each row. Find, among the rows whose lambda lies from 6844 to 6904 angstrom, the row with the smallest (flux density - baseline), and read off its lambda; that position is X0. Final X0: 6857.98 angstrom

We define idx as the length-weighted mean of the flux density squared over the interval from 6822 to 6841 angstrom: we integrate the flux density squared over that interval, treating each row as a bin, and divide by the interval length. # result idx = 1054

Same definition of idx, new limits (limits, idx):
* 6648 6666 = 956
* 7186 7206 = 989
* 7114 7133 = 744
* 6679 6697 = 1027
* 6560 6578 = 1169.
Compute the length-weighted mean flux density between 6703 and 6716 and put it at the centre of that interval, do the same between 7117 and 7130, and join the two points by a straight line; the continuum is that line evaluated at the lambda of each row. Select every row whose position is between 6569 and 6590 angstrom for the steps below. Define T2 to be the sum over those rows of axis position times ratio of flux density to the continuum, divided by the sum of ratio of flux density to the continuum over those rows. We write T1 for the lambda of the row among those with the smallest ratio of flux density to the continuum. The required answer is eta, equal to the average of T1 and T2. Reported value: 6578.1 angstrom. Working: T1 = 6576.52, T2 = 6579.6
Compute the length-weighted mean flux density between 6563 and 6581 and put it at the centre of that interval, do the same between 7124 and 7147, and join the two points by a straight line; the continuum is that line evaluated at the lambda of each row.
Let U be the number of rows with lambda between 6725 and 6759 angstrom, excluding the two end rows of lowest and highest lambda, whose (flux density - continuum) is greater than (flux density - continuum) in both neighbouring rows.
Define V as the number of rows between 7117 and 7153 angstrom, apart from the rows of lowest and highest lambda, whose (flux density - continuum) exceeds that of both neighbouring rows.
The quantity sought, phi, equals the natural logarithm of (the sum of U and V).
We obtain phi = 1.39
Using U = 2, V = 2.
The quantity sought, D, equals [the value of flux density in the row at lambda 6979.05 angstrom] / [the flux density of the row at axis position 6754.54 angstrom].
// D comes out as 0.88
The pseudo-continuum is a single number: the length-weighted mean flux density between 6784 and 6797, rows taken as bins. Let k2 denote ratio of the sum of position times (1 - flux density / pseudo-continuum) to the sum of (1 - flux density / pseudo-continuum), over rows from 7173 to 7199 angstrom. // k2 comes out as 7184.6 angstrom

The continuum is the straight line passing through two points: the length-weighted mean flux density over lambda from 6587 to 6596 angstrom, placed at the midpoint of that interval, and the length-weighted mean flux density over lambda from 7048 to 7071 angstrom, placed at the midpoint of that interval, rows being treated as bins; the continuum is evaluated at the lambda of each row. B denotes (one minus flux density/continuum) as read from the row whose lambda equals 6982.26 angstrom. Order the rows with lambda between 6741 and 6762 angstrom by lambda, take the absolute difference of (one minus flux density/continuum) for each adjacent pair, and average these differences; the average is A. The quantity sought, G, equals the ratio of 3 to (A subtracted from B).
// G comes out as 24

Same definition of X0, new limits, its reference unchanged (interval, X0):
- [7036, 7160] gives 7121.90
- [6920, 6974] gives 6946.98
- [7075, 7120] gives 7112.07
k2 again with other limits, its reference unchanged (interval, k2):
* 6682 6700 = 6689.3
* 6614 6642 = 6633.3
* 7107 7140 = 7122.5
